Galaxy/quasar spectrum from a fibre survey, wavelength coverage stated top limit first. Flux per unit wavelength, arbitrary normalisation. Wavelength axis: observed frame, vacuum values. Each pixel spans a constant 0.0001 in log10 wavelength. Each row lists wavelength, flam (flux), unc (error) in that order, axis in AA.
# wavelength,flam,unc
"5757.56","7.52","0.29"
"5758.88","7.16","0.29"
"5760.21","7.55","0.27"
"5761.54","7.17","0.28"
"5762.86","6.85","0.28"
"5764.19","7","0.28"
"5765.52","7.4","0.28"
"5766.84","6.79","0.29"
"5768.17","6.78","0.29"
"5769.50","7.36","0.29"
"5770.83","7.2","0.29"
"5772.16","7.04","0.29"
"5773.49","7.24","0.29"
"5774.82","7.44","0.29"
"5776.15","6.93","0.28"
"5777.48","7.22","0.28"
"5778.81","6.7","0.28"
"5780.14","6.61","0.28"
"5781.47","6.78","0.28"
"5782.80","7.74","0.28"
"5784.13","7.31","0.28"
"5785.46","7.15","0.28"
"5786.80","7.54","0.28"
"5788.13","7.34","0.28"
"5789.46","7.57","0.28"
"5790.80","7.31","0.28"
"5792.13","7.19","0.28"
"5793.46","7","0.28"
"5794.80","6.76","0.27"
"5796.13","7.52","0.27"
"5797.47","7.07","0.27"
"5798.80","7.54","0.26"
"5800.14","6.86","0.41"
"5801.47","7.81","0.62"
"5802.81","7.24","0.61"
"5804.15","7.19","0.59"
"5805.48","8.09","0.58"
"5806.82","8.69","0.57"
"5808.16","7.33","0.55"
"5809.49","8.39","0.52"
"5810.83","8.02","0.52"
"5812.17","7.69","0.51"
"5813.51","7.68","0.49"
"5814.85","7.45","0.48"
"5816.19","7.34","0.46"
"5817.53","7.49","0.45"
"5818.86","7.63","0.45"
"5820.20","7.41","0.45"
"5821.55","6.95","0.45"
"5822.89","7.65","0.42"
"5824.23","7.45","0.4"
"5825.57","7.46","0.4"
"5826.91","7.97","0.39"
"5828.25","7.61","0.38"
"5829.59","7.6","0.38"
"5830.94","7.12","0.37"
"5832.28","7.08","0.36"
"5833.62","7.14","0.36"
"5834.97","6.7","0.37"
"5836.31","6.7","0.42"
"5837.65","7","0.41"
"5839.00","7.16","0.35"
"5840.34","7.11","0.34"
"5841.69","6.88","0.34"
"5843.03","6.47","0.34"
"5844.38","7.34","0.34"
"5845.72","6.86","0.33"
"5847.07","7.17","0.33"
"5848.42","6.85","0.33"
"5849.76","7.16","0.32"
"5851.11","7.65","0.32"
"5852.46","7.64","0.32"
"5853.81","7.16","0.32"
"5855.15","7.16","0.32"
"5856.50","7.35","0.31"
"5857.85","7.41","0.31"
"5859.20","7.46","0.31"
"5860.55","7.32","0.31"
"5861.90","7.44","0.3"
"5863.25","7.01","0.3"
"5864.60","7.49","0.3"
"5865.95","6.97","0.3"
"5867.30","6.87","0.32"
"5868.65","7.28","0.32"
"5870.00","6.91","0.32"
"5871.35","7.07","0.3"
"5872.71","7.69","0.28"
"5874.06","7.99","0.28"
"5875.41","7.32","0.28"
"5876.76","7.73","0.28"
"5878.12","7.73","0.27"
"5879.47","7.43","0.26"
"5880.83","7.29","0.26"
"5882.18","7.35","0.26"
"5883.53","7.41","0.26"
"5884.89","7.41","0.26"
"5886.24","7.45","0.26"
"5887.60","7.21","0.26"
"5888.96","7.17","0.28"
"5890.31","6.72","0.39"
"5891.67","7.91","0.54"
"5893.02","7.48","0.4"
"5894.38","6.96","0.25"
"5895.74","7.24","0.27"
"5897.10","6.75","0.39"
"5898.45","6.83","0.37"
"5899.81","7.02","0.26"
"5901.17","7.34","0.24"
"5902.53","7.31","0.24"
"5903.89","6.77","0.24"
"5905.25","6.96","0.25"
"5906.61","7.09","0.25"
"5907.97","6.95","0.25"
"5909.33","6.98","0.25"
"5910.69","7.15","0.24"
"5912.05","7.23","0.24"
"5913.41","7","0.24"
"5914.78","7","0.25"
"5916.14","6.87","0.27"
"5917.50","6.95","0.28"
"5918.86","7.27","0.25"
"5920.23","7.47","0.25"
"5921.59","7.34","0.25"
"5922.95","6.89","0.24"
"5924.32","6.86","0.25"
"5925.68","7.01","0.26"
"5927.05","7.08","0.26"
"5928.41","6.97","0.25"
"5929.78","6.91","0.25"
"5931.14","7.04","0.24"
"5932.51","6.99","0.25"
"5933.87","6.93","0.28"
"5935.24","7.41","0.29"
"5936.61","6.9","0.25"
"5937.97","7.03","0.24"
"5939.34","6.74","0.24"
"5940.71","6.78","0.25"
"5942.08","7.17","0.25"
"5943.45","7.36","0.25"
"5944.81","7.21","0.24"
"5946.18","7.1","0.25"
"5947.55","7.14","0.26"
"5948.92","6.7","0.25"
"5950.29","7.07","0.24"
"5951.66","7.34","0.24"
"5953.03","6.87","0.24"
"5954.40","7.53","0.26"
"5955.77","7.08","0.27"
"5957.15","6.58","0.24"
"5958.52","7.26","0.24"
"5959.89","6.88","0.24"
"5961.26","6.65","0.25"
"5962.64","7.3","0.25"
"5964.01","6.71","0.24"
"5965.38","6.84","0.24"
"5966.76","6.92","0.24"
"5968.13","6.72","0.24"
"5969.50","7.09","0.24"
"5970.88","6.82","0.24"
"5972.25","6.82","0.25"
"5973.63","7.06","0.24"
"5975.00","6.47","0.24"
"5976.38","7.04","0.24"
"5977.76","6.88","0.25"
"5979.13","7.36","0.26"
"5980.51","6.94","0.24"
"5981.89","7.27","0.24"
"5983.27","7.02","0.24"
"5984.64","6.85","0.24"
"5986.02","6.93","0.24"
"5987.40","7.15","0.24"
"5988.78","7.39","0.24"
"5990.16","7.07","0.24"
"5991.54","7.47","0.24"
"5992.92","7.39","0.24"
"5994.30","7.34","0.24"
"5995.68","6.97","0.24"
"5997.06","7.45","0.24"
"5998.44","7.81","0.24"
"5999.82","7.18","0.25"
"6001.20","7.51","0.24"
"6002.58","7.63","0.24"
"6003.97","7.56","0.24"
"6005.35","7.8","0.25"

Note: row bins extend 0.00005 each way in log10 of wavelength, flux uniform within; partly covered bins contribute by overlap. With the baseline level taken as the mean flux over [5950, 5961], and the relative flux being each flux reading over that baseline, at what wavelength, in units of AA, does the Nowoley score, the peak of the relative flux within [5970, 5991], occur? 5988.78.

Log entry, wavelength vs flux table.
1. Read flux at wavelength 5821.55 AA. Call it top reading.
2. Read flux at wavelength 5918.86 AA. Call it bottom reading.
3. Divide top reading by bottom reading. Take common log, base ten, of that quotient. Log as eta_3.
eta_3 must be -0.020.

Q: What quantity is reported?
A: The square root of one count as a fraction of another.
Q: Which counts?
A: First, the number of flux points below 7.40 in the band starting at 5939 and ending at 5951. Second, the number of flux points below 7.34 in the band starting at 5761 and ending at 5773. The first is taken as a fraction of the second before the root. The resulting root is 1.13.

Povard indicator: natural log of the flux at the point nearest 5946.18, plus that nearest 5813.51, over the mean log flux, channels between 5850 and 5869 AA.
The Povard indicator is 2.01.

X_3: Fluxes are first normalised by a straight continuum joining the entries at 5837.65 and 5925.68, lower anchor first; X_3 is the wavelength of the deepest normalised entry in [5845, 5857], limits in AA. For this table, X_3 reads 5848.42 AA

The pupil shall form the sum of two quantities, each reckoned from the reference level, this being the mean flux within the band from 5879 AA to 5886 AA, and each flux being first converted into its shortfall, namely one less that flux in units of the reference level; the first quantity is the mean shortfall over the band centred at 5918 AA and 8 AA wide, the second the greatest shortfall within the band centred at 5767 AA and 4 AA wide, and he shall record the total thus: 0.11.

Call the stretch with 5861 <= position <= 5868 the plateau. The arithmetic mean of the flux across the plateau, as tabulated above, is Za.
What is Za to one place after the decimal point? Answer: 7.2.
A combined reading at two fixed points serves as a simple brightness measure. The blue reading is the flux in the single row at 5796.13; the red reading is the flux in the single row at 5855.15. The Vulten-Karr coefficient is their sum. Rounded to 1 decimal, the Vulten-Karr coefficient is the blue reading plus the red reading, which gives 14.7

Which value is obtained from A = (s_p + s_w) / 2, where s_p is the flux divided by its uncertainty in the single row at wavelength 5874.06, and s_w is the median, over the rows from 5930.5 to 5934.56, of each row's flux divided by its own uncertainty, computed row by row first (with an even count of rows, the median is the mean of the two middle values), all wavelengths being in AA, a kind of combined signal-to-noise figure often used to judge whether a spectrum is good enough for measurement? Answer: 28.2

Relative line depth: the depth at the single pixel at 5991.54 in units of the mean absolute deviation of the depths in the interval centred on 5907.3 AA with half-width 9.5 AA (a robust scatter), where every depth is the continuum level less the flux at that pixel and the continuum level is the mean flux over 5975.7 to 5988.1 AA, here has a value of -3.1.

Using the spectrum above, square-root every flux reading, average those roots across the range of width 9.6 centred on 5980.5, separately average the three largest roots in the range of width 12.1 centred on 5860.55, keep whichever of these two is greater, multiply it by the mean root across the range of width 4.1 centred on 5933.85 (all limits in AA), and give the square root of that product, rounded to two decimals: 2.70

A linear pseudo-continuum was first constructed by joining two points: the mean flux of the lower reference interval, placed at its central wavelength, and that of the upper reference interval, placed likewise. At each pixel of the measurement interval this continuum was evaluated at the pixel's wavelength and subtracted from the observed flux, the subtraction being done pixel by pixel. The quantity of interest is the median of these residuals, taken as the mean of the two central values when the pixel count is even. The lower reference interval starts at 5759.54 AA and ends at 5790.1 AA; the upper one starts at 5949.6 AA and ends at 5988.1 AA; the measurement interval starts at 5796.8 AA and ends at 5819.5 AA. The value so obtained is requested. 0.40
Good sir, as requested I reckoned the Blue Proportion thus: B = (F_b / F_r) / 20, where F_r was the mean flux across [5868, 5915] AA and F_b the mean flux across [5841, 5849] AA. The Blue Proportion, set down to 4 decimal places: 0.0479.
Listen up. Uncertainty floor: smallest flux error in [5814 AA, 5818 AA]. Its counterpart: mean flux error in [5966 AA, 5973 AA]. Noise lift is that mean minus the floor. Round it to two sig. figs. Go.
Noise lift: -0.21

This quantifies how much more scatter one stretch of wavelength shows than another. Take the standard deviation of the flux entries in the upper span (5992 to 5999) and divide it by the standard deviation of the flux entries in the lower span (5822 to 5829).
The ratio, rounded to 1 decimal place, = 1.4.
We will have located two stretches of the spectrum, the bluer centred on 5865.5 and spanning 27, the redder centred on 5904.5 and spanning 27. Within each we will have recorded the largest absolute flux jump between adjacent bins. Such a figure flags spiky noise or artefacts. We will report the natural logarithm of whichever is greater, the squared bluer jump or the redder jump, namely -0.6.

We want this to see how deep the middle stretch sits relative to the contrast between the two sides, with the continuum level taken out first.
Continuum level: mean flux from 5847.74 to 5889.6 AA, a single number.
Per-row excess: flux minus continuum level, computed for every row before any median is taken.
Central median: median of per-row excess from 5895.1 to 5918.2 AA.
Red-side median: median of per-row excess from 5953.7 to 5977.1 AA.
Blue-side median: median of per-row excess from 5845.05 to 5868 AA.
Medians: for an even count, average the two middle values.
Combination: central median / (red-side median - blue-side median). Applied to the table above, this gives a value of 1.2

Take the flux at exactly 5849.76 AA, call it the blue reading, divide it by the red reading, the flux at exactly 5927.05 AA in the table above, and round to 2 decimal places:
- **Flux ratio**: 1.01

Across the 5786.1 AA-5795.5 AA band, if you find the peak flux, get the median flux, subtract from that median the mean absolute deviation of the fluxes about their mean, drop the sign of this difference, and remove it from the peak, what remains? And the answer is 0.5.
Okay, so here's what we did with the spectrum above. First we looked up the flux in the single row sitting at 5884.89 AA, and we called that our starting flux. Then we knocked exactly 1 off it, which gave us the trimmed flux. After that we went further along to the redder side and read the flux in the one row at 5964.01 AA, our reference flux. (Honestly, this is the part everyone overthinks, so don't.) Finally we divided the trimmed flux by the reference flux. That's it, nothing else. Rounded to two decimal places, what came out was 0.96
